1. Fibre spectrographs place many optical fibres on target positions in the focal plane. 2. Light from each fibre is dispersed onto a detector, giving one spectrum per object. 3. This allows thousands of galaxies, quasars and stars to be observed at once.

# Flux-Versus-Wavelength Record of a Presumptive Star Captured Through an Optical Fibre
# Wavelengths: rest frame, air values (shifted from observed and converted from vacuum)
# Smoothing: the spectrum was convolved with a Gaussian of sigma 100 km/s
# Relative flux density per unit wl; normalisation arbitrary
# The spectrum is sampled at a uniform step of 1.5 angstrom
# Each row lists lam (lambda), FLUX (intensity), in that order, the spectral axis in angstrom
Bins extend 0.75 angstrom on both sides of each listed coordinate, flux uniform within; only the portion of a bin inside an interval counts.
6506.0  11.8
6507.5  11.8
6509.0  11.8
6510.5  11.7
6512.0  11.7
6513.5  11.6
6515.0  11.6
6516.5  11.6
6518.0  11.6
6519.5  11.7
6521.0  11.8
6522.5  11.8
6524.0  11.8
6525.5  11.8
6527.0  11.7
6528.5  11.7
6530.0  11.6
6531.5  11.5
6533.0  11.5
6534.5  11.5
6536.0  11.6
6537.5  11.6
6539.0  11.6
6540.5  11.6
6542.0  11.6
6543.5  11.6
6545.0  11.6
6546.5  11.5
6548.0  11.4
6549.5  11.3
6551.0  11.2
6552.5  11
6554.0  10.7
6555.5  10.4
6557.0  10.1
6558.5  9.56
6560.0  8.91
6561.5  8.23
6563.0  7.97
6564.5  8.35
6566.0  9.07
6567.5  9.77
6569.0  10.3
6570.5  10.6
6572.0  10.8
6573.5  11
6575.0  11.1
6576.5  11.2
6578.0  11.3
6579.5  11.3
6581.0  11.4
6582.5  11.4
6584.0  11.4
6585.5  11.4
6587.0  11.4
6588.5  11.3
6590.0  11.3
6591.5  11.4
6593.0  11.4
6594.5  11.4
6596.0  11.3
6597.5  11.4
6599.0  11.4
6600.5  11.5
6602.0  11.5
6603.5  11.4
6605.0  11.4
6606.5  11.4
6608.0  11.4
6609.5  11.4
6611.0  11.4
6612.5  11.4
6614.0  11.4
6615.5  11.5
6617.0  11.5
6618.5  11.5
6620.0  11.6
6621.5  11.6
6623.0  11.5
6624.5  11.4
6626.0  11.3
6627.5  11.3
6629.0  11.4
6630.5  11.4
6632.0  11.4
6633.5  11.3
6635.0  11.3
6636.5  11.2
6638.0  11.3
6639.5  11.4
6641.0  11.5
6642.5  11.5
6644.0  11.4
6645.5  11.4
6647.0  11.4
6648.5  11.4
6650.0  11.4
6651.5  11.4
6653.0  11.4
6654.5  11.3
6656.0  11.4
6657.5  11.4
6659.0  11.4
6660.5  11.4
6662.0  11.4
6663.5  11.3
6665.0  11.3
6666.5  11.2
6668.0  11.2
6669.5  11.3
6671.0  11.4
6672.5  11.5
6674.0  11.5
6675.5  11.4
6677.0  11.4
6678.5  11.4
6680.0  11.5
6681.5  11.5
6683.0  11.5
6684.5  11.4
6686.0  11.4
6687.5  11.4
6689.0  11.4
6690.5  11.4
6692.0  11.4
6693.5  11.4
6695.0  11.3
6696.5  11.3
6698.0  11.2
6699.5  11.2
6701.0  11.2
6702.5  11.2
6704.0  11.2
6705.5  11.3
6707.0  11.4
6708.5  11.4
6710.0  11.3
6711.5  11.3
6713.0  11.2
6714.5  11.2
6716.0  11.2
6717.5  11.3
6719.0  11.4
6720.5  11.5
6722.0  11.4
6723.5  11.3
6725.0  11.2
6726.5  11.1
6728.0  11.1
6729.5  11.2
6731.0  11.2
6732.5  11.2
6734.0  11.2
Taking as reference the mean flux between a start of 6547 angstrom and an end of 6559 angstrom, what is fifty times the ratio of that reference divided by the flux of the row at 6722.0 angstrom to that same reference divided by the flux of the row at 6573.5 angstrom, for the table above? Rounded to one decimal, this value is 48.2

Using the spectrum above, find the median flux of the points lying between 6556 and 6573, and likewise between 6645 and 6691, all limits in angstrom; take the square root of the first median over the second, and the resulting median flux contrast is 0.92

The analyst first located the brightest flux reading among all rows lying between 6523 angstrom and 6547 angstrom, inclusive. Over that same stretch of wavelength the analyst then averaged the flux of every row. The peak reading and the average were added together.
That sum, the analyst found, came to 23.4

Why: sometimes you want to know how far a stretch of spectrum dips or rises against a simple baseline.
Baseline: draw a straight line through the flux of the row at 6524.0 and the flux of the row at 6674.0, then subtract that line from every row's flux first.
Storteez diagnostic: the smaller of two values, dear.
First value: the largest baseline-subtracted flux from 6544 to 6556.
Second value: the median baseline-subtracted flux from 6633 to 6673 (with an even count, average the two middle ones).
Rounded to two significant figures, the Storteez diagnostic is -0.16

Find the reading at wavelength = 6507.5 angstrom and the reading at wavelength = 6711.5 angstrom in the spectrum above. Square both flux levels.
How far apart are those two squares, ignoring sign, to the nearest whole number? 12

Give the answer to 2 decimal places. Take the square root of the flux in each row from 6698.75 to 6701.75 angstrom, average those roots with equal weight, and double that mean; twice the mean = 6.69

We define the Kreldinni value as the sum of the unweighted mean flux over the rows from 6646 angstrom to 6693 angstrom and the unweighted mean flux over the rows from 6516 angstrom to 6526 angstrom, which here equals 23.1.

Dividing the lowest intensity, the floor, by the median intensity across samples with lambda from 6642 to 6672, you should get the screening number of 0.98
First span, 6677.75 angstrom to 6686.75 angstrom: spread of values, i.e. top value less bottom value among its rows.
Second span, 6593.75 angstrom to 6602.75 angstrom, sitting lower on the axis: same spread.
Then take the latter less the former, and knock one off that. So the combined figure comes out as -0.90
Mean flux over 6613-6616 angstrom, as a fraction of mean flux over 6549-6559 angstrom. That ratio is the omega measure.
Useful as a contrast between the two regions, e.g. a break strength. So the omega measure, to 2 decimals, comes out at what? 1.08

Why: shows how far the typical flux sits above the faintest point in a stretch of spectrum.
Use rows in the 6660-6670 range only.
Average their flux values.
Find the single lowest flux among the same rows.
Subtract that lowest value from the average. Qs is 0.10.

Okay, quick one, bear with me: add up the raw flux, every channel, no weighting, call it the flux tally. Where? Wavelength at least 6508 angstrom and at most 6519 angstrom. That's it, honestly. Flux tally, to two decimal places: 81.60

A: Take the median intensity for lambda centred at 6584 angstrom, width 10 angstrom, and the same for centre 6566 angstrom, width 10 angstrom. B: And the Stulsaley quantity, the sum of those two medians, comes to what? 20.5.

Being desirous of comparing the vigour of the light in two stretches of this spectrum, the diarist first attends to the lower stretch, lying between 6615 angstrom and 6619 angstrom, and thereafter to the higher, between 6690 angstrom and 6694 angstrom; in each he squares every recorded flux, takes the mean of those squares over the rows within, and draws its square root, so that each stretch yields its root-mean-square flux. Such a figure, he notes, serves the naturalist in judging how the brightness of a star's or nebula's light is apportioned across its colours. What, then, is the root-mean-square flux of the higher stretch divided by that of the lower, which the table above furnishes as 0.99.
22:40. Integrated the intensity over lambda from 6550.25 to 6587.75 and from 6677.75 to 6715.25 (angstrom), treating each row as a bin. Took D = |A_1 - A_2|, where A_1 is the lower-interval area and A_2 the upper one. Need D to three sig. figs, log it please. 35.3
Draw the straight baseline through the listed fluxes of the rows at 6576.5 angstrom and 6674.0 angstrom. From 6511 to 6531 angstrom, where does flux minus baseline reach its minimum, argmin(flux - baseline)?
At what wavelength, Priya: 6530.0 angstrom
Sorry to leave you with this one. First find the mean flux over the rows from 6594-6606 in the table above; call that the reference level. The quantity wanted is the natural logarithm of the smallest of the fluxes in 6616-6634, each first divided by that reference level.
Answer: -0.010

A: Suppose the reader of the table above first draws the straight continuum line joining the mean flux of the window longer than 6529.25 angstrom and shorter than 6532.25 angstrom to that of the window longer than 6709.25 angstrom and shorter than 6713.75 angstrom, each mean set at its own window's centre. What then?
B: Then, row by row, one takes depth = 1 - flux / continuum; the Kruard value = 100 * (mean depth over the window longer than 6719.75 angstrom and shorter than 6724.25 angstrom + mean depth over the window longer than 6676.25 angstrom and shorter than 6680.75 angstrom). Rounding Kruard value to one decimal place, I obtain -2.3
